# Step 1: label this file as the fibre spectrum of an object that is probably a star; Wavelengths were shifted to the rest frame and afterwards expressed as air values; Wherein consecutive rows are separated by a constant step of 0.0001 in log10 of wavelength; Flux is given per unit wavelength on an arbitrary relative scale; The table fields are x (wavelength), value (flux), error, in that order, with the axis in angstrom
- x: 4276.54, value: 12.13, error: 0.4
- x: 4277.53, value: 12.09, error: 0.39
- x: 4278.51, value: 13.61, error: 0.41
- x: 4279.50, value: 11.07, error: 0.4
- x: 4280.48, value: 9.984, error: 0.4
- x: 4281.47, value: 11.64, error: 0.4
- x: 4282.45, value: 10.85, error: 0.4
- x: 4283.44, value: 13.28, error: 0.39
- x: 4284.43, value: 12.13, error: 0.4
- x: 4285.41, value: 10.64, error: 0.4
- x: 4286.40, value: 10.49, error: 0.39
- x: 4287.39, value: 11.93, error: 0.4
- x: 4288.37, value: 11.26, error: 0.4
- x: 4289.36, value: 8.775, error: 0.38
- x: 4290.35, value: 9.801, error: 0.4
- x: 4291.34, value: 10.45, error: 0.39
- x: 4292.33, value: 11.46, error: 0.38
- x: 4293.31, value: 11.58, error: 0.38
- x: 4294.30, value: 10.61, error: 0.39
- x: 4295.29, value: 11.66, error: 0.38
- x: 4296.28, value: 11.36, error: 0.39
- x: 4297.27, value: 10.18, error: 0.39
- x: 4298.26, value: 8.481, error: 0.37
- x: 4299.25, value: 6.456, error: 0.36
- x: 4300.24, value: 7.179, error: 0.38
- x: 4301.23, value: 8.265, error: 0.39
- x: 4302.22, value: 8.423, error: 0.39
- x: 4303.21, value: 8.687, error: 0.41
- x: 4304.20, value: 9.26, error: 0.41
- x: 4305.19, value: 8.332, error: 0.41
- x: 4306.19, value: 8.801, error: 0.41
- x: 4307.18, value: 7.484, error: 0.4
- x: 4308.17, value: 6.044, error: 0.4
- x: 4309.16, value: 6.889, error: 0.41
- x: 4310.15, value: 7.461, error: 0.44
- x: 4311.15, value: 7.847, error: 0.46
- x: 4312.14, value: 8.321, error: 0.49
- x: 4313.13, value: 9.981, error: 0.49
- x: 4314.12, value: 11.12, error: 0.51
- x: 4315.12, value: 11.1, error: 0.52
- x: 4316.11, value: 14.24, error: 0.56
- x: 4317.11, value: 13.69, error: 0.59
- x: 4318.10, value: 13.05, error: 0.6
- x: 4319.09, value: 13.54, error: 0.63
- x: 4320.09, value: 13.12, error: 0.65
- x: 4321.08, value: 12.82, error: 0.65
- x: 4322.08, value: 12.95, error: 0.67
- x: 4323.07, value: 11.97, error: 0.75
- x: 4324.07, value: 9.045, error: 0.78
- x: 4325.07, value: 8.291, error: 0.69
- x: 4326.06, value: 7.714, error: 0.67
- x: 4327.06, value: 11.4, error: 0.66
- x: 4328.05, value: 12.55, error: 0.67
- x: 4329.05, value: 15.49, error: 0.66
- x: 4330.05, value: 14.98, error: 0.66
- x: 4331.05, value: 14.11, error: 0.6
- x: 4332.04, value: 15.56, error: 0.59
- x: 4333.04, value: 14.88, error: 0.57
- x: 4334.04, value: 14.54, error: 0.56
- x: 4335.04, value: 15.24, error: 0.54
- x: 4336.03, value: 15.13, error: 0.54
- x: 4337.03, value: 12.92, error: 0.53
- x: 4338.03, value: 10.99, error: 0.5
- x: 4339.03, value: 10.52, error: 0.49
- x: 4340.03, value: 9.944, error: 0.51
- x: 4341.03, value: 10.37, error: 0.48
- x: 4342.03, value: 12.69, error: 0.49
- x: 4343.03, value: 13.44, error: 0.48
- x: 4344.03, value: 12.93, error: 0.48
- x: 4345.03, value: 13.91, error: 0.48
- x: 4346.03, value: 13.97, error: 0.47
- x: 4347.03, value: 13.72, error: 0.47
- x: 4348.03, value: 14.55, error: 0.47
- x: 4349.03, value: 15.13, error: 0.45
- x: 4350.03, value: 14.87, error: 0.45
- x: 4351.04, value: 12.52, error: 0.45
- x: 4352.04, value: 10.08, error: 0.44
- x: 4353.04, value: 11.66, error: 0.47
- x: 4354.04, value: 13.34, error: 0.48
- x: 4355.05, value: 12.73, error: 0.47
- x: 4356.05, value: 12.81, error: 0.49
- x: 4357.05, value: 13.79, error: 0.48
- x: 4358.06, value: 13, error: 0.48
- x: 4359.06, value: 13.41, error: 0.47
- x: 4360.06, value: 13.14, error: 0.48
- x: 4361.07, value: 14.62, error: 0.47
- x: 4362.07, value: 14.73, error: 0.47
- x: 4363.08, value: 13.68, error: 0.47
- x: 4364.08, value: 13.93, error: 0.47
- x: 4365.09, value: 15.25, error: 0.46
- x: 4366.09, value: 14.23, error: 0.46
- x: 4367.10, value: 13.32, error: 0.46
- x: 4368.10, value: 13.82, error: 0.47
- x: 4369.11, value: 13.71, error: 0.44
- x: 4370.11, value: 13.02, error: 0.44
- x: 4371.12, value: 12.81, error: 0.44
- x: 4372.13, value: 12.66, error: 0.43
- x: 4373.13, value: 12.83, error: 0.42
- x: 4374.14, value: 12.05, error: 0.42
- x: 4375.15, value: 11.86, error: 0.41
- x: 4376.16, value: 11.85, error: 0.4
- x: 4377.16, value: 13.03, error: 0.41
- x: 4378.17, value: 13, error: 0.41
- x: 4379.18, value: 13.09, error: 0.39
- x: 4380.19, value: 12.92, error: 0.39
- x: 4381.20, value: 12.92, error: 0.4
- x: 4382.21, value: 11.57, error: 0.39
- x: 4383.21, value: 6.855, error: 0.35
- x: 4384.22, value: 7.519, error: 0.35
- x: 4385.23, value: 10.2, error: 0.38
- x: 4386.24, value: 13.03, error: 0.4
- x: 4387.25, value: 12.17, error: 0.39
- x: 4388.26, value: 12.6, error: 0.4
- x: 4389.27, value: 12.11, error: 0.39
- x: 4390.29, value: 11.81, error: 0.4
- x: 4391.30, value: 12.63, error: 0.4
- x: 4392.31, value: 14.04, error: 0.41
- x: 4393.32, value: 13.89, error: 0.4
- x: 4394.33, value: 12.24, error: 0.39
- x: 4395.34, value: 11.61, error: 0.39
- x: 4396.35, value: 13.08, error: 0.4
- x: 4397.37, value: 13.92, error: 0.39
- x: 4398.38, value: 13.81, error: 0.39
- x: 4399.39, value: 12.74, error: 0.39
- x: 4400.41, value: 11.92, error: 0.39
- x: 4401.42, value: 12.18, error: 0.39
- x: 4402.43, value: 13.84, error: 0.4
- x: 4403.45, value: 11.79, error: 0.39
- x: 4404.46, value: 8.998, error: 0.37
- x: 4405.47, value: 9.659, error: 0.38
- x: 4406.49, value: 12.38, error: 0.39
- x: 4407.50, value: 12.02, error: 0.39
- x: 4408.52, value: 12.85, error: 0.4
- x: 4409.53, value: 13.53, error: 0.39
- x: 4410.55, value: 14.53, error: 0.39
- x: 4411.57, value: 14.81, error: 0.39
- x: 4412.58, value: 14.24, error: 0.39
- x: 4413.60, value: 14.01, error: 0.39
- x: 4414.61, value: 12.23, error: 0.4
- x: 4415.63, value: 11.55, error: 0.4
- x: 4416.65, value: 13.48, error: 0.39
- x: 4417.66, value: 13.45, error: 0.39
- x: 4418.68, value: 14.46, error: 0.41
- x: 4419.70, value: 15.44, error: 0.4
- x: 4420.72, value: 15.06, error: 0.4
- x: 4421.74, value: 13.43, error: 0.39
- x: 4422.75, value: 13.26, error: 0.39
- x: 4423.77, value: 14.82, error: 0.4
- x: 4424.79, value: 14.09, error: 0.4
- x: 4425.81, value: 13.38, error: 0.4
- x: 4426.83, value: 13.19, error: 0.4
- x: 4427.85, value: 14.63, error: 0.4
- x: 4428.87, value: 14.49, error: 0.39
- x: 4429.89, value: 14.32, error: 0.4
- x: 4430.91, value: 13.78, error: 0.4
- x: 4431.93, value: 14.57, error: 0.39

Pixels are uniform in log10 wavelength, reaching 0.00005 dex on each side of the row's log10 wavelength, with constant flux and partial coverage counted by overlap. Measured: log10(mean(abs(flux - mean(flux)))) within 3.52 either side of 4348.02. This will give -0.189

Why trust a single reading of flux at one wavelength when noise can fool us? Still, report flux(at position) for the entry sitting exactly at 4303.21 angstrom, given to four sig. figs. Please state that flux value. 8.687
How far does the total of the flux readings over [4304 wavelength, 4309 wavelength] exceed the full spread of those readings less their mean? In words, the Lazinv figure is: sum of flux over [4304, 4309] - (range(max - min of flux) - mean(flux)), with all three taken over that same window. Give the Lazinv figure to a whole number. 45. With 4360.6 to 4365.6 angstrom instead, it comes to 85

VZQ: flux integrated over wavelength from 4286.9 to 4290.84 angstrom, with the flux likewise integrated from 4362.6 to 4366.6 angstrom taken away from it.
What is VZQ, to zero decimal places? -16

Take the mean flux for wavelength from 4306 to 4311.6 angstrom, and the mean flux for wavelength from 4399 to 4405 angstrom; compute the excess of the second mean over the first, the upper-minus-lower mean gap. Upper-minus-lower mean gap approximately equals 4.5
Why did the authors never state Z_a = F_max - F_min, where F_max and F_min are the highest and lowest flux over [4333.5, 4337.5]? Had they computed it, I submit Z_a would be 2.32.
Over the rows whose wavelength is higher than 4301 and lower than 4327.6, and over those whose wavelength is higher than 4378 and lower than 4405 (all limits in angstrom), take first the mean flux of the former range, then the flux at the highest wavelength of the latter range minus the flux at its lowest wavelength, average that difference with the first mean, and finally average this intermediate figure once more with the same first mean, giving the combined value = 6.5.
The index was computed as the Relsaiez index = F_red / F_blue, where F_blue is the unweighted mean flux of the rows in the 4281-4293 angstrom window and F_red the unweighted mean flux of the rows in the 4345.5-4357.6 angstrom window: 1.20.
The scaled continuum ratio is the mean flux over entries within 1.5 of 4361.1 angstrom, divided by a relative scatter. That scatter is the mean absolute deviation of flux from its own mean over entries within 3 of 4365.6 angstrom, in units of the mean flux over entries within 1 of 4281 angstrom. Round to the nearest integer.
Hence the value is 327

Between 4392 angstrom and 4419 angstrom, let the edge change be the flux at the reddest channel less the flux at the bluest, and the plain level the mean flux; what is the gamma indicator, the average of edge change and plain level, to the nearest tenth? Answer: 6.6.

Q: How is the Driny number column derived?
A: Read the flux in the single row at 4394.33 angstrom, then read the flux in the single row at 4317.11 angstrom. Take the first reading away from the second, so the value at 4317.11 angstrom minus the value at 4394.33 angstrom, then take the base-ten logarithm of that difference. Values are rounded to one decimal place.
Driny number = 0.2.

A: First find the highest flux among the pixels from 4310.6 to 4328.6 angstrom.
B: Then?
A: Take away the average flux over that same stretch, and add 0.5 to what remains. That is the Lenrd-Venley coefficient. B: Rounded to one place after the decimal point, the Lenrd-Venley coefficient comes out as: 3.5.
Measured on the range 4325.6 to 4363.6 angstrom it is 2.9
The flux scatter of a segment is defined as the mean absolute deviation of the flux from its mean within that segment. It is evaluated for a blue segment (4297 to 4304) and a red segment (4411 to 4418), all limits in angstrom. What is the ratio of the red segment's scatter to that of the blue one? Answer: 1.1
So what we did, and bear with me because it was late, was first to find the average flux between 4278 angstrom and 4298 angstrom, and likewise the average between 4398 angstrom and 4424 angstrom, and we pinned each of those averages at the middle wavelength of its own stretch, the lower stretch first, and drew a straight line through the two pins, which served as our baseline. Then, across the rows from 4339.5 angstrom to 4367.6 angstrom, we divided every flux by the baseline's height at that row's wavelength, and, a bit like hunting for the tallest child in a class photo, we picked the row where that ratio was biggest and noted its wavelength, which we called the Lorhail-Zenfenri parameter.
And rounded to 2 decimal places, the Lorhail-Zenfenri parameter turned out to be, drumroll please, 4349.03 angstrom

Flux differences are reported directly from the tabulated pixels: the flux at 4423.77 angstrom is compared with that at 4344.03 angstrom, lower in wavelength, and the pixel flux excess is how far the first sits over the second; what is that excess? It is 1.9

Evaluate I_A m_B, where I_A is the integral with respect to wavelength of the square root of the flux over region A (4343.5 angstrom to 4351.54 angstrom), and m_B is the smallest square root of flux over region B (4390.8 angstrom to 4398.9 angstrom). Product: 102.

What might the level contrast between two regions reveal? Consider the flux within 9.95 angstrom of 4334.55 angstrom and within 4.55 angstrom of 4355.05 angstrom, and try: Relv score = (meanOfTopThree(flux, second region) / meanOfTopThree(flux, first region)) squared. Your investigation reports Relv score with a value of 0.77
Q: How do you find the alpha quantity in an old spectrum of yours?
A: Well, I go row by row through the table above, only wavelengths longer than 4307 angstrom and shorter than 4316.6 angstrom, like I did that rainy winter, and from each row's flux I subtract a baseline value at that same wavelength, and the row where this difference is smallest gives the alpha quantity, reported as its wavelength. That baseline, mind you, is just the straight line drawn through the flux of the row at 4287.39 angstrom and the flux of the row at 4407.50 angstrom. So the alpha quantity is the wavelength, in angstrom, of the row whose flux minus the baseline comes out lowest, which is 4308.17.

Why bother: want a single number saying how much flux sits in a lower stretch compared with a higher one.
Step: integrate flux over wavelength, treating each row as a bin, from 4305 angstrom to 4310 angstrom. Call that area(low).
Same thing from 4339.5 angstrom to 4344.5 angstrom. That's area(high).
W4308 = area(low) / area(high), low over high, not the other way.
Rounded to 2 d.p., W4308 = 0.63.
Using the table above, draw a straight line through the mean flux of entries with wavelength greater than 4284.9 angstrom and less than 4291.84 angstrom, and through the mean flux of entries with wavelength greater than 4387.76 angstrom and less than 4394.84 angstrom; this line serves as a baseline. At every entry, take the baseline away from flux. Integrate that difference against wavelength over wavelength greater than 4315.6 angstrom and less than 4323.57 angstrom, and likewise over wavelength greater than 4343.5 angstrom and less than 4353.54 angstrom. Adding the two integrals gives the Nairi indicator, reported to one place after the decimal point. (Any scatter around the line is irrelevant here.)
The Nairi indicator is 31.2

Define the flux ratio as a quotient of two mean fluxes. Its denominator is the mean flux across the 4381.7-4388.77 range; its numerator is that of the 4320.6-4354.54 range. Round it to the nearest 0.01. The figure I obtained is 1.21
